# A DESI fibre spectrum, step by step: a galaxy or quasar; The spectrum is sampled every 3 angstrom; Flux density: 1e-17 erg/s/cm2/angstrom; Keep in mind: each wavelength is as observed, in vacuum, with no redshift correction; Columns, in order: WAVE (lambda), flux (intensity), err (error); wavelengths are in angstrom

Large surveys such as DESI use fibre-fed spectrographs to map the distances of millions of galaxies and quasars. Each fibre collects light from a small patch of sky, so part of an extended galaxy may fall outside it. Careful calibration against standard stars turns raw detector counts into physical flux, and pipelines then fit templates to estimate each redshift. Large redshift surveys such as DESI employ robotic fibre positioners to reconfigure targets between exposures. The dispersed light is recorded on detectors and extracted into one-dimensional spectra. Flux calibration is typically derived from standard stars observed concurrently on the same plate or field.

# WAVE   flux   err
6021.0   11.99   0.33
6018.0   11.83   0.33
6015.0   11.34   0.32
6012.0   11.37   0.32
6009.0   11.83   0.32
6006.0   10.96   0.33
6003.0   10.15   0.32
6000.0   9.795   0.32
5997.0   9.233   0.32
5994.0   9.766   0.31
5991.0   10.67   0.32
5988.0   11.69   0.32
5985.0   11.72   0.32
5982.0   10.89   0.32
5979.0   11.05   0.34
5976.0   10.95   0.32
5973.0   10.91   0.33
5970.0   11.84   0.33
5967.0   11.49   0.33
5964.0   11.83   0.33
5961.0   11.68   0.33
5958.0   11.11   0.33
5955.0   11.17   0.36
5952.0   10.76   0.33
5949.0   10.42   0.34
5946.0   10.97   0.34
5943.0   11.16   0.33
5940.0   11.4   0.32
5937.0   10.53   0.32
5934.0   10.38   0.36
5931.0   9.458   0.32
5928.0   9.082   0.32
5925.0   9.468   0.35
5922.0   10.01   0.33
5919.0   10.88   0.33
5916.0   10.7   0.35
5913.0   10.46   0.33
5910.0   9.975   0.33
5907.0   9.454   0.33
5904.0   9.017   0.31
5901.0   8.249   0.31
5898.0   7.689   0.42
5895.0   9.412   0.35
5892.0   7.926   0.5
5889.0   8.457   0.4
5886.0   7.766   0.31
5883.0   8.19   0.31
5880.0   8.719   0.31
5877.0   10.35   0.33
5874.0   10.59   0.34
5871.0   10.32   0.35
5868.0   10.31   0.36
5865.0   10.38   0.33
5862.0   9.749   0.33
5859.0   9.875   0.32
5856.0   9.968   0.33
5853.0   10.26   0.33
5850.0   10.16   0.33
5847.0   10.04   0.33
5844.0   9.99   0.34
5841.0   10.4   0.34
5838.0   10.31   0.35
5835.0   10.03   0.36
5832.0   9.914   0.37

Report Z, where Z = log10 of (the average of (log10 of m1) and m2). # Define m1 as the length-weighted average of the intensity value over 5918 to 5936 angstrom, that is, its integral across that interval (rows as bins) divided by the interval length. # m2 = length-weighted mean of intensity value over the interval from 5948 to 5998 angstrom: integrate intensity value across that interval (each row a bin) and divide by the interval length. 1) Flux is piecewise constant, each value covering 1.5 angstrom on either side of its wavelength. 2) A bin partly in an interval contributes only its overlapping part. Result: 0.78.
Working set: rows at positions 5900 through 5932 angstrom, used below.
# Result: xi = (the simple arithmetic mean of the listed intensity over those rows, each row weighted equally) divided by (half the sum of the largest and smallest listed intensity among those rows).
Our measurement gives 1.01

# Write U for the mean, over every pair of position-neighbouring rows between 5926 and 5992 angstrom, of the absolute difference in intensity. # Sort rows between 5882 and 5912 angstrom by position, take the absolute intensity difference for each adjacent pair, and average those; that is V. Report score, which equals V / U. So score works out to 1.93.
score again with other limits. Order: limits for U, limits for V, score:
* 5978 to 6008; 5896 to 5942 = 0.90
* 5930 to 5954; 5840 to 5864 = 0.37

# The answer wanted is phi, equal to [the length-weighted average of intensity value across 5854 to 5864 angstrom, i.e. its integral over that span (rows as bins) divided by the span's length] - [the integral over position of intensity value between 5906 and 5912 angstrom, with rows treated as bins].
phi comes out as -49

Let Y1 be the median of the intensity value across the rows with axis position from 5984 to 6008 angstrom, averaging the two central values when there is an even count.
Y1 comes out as 10.4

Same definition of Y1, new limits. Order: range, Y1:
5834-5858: 10.1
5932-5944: 10.8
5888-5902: 8.2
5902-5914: 9.7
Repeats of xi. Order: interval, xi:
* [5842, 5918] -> 1.04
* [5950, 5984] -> 1.00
